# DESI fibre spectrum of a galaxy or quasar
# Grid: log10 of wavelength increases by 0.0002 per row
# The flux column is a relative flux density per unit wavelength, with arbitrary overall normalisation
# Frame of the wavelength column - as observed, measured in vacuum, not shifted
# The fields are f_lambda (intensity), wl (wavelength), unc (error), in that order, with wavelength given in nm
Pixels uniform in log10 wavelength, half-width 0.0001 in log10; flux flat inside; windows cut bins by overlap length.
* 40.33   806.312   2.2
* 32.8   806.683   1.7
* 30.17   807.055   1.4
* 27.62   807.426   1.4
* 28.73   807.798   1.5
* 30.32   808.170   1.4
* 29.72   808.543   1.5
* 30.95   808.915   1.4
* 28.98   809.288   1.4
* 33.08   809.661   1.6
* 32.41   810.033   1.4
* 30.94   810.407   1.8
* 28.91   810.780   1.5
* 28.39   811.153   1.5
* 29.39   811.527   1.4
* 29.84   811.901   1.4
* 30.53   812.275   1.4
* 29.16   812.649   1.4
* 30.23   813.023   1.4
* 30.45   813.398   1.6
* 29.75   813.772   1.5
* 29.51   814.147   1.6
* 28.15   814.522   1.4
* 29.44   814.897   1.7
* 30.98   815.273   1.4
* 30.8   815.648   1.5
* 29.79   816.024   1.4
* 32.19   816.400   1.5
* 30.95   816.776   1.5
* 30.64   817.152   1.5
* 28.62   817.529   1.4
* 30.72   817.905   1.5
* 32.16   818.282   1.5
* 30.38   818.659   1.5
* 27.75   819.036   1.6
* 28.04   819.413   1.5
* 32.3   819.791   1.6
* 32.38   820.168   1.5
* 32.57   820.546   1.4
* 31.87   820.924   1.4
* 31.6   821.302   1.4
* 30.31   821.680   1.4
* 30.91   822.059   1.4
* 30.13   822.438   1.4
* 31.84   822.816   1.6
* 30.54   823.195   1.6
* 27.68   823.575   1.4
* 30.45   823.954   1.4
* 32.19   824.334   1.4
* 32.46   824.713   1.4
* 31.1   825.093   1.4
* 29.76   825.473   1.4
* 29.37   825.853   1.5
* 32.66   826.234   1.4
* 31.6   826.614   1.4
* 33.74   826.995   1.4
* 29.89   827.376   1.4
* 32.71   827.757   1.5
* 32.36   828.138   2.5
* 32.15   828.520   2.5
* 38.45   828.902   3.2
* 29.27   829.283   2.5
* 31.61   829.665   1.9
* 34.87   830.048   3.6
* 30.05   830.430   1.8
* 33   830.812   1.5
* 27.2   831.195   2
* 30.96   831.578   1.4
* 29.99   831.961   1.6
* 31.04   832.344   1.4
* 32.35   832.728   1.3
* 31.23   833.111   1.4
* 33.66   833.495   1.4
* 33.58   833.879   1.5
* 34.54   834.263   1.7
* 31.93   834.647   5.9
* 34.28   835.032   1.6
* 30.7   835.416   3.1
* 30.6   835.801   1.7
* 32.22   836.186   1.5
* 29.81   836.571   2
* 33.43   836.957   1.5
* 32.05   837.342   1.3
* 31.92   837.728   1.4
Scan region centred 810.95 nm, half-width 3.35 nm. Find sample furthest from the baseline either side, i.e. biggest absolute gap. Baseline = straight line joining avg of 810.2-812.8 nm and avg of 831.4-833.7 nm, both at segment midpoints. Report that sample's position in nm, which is 809.661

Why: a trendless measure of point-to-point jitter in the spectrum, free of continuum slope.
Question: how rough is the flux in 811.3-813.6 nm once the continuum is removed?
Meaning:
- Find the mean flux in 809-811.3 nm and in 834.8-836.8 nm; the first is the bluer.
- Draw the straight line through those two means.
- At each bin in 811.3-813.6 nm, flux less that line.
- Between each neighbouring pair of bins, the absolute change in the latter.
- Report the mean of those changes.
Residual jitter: 0.75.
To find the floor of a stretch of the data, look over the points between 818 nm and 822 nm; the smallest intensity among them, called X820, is 27.75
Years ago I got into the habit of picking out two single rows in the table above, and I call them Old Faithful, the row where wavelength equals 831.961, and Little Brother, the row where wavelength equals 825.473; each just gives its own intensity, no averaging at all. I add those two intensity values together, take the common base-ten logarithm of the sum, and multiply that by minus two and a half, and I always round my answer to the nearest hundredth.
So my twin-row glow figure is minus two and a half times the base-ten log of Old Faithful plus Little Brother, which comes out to -4.44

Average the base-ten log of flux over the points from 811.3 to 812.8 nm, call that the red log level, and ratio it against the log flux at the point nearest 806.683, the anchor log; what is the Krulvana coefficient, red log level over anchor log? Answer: 0.97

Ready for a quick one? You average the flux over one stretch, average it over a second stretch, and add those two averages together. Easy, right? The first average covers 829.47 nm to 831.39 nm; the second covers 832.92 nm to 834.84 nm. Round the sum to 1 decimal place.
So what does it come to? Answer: 64.3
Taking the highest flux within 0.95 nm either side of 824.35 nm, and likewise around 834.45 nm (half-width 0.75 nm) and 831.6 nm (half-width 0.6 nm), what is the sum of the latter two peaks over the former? 2.02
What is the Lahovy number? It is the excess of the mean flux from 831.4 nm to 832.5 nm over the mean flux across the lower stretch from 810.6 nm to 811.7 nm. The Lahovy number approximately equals 1.8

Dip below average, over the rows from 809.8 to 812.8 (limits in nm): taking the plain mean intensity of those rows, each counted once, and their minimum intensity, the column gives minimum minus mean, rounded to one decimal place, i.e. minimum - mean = -1.6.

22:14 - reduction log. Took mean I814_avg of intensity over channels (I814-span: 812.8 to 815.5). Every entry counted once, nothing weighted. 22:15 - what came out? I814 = 29.8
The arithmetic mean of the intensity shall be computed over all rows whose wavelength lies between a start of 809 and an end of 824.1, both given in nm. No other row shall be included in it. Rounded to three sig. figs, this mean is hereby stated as 30.4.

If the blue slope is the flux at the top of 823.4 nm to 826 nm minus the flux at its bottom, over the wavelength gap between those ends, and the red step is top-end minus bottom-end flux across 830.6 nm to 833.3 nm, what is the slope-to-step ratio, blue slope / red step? -0.4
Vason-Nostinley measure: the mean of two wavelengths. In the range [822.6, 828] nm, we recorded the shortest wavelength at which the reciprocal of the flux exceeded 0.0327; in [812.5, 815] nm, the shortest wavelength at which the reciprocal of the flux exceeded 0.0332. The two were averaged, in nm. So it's 817.92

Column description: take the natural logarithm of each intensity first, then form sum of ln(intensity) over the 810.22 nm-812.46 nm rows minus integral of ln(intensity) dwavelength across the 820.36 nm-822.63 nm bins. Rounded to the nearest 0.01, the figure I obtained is 12.53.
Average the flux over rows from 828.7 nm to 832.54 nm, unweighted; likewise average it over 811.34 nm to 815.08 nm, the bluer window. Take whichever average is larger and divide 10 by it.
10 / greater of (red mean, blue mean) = 0.316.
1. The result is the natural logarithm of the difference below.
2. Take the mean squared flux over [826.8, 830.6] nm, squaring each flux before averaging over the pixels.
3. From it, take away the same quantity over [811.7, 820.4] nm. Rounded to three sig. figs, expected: 5.01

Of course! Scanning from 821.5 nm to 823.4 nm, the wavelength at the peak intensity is 822.816 nm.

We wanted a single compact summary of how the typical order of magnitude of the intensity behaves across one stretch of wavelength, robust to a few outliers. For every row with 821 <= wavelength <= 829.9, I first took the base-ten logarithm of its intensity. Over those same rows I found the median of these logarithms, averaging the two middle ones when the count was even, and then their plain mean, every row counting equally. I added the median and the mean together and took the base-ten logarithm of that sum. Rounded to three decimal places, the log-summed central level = 0.477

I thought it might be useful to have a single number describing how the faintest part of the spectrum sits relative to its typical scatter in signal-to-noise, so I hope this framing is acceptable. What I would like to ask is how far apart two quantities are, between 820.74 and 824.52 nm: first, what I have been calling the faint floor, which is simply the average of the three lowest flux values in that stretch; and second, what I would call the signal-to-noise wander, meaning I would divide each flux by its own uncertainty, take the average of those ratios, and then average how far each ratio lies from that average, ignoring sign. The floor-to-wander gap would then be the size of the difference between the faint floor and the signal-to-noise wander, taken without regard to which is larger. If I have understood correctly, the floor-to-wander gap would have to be 28.3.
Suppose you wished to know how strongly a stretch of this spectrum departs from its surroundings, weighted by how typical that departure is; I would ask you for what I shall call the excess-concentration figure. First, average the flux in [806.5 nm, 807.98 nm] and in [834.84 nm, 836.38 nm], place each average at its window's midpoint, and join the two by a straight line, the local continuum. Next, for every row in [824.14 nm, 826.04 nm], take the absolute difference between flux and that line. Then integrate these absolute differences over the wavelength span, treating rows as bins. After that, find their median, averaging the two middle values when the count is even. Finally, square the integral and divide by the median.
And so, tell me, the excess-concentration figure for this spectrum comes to 4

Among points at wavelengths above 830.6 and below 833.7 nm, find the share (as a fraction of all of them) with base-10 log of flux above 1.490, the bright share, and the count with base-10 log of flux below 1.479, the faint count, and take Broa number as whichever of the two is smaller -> 0.75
